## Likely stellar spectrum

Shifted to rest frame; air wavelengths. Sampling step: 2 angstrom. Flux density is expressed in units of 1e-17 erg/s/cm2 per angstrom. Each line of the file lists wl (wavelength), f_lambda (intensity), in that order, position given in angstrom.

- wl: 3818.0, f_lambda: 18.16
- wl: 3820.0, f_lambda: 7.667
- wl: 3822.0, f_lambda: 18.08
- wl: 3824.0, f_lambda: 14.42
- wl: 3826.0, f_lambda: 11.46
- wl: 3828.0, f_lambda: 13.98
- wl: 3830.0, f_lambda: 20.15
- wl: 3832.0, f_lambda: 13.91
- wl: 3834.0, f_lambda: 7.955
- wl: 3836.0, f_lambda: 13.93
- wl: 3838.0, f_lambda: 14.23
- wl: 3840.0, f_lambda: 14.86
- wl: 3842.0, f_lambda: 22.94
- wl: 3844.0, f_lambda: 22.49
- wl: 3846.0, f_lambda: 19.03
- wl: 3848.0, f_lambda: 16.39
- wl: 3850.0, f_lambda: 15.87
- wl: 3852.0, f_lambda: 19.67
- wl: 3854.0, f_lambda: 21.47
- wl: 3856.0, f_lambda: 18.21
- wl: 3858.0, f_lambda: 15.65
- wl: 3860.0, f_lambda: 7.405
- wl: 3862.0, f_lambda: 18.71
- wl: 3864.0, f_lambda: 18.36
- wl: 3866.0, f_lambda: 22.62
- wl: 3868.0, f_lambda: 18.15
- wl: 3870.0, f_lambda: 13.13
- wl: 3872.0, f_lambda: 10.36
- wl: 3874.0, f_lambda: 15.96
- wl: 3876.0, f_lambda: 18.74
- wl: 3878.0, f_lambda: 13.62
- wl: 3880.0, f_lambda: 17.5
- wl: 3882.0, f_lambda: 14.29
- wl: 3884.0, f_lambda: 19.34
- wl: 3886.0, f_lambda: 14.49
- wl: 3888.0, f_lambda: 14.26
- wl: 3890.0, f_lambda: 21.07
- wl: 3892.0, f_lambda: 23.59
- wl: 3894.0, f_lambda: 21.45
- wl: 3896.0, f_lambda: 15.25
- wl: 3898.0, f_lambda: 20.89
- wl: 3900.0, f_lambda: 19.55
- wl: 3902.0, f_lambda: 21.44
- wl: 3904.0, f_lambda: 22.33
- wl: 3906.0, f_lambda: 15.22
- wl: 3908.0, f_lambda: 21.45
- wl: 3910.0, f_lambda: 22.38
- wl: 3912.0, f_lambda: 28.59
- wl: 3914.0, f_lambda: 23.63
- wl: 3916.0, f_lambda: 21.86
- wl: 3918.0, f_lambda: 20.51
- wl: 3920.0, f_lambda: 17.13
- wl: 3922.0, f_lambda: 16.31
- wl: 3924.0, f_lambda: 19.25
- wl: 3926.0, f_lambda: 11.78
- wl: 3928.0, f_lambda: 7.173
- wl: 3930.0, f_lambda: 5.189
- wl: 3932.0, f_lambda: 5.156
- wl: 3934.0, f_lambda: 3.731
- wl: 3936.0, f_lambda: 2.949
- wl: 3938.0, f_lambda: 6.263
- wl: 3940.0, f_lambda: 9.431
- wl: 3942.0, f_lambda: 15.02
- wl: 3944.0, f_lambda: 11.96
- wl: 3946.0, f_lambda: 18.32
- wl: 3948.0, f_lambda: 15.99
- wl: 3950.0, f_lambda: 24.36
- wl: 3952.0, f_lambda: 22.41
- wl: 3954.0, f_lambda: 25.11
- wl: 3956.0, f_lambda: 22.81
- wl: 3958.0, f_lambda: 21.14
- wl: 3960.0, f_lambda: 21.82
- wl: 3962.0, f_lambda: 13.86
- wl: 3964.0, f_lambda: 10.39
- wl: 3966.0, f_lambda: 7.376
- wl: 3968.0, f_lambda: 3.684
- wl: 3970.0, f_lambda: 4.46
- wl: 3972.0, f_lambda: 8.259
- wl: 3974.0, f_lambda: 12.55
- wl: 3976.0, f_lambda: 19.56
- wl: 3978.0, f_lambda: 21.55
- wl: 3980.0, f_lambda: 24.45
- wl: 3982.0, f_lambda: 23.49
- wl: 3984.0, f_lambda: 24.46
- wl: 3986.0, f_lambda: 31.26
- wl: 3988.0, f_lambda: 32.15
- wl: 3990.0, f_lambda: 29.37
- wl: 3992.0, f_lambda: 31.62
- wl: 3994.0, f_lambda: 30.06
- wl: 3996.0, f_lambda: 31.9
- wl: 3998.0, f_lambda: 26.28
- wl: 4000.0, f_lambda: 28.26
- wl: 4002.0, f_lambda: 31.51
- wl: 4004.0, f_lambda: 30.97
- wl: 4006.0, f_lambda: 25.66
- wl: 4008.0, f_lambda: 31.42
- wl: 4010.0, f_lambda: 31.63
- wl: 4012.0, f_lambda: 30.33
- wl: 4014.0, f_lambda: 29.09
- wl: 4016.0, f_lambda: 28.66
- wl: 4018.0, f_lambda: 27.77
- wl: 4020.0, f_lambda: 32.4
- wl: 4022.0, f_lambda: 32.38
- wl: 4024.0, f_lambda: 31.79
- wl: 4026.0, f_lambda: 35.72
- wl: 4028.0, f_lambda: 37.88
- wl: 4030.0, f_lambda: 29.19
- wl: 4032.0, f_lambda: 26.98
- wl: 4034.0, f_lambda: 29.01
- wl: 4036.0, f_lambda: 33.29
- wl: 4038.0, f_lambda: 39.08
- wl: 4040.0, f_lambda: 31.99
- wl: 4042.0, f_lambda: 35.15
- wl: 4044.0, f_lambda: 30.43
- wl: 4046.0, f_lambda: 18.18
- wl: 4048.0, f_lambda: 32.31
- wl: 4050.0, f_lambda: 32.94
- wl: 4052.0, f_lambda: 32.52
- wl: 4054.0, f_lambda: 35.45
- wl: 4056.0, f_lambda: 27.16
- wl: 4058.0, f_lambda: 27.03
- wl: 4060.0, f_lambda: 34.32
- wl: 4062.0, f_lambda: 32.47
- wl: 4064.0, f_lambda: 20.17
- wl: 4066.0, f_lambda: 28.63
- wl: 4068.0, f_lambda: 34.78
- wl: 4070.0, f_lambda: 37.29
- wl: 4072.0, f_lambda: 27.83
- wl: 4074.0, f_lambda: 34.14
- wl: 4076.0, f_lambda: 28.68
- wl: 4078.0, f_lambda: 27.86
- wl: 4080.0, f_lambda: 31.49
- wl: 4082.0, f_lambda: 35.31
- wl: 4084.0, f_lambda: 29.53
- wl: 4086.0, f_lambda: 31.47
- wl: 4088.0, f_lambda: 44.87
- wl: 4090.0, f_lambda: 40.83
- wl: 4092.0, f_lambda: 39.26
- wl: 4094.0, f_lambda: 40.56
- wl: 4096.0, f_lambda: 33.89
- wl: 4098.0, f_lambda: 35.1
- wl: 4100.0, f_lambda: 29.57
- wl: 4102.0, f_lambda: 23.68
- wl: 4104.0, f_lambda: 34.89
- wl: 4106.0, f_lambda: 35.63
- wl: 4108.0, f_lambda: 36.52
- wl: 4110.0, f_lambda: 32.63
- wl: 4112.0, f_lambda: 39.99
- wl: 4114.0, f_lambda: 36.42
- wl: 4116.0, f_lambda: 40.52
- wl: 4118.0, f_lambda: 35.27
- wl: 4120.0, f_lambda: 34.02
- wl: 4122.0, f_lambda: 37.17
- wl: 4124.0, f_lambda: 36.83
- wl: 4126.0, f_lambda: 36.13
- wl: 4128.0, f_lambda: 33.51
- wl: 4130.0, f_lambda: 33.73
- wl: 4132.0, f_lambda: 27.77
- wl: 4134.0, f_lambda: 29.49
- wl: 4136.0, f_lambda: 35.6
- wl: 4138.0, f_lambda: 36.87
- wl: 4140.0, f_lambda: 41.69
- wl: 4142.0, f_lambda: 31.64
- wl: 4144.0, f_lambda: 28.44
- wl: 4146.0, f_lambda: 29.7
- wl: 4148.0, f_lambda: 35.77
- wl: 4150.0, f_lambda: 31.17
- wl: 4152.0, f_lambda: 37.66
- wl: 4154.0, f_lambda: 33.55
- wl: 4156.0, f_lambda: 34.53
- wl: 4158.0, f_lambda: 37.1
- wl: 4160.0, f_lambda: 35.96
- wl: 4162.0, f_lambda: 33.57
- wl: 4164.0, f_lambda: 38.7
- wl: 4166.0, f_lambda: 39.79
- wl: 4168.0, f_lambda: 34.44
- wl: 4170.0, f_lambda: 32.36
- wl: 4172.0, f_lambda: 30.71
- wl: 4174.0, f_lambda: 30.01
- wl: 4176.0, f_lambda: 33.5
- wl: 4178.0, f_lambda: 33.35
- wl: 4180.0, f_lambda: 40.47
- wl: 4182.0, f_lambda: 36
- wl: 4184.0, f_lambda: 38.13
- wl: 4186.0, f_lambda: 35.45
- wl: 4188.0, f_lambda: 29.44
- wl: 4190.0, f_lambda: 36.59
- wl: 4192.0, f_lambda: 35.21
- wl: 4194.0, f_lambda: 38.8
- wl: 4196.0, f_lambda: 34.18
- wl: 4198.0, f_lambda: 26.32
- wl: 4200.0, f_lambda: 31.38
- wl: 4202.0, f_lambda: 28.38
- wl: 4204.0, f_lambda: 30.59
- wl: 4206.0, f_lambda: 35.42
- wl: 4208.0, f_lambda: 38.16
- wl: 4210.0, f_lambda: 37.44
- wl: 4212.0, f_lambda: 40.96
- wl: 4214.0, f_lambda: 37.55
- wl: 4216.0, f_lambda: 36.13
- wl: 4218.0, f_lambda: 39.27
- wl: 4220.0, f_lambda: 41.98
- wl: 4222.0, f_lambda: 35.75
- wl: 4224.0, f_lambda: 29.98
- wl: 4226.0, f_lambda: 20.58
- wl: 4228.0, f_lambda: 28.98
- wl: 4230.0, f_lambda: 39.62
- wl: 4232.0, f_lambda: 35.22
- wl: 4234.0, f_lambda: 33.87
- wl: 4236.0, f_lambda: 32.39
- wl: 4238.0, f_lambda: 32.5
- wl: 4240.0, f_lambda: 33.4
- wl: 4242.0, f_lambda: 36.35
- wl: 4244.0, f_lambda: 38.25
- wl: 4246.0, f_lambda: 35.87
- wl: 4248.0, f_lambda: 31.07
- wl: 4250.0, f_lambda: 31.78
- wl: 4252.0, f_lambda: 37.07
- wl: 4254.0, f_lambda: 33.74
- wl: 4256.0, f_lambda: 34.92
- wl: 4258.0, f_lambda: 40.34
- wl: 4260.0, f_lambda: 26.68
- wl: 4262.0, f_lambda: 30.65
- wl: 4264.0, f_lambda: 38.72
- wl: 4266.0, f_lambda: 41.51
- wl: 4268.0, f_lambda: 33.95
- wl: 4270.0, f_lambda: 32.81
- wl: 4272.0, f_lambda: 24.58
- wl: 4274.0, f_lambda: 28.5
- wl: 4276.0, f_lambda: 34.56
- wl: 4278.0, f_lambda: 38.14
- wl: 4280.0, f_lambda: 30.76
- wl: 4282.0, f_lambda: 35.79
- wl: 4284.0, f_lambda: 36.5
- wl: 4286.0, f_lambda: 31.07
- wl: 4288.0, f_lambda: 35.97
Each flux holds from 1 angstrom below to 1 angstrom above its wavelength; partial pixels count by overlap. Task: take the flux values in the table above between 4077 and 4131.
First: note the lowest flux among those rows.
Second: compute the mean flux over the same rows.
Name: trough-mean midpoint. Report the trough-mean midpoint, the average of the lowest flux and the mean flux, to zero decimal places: 29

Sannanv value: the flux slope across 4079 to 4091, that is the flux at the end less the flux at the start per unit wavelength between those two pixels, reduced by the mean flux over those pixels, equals -34.6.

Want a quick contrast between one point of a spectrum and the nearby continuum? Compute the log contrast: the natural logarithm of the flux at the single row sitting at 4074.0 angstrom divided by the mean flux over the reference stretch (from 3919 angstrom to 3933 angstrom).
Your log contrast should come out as 1.1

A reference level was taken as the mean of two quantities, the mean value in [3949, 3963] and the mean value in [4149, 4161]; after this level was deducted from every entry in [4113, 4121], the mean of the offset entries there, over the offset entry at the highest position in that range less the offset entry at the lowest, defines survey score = -3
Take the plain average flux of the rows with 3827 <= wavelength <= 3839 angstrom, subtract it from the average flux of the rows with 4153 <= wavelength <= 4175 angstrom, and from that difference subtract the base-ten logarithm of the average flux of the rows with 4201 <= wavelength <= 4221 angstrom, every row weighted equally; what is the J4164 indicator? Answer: 19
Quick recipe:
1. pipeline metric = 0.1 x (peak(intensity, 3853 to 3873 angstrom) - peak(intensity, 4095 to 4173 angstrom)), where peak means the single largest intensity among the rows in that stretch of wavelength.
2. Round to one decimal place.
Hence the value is -1.9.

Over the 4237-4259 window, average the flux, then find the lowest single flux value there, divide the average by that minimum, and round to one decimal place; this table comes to 1.1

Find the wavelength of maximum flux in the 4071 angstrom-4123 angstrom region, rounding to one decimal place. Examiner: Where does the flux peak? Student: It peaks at 4088.0 angstrom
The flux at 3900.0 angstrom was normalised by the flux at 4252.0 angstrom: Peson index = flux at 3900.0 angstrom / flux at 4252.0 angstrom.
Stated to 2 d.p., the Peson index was 0.53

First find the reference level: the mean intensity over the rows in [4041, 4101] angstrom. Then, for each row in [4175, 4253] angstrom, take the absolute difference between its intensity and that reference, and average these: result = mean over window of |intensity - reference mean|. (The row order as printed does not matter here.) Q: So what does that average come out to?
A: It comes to 4.0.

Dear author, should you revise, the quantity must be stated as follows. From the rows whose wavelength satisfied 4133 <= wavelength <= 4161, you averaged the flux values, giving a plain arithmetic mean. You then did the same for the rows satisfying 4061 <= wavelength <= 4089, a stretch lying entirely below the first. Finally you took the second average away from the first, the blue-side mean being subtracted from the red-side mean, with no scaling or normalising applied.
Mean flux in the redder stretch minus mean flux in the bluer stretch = 2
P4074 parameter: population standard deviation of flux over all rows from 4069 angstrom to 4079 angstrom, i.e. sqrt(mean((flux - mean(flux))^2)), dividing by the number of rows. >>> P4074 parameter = 3.9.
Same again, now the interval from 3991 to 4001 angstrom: 2.1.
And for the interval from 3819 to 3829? 3.5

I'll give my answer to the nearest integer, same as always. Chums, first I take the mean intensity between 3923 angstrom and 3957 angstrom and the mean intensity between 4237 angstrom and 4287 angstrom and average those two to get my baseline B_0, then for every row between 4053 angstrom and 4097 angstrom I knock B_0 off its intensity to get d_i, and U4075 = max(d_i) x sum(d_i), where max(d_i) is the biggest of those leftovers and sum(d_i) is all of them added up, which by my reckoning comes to 4292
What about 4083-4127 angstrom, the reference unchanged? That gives 5602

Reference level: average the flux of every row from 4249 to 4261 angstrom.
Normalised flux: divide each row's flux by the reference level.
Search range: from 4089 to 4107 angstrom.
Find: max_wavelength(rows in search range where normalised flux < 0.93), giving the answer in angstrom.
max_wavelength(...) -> 4102.0 angstrom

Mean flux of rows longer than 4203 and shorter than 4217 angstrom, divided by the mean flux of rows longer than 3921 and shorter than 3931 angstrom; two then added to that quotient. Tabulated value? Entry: 5.1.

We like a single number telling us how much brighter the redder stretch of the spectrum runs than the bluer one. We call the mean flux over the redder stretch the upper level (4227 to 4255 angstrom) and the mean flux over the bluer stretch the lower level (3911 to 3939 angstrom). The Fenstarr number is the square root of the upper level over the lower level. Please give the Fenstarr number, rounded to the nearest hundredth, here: 1.59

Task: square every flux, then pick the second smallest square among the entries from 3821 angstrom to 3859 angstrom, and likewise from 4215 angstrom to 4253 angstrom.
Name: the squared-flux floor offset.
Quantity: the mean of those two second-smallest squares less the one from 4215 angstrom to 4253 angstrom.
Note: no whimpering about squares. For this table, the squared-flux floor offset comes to -354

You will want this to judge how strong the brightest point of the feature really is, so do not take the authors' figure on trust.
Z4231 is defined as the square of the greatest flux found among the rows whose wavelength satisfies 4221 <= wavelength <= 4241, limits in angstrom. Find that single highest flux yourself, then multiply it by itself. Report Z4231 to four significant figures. 1570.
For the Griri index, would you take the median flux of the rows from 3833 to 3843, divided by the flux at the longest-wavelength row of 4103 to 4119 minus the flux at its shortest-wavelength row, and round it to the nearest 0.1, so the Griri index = 37.4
